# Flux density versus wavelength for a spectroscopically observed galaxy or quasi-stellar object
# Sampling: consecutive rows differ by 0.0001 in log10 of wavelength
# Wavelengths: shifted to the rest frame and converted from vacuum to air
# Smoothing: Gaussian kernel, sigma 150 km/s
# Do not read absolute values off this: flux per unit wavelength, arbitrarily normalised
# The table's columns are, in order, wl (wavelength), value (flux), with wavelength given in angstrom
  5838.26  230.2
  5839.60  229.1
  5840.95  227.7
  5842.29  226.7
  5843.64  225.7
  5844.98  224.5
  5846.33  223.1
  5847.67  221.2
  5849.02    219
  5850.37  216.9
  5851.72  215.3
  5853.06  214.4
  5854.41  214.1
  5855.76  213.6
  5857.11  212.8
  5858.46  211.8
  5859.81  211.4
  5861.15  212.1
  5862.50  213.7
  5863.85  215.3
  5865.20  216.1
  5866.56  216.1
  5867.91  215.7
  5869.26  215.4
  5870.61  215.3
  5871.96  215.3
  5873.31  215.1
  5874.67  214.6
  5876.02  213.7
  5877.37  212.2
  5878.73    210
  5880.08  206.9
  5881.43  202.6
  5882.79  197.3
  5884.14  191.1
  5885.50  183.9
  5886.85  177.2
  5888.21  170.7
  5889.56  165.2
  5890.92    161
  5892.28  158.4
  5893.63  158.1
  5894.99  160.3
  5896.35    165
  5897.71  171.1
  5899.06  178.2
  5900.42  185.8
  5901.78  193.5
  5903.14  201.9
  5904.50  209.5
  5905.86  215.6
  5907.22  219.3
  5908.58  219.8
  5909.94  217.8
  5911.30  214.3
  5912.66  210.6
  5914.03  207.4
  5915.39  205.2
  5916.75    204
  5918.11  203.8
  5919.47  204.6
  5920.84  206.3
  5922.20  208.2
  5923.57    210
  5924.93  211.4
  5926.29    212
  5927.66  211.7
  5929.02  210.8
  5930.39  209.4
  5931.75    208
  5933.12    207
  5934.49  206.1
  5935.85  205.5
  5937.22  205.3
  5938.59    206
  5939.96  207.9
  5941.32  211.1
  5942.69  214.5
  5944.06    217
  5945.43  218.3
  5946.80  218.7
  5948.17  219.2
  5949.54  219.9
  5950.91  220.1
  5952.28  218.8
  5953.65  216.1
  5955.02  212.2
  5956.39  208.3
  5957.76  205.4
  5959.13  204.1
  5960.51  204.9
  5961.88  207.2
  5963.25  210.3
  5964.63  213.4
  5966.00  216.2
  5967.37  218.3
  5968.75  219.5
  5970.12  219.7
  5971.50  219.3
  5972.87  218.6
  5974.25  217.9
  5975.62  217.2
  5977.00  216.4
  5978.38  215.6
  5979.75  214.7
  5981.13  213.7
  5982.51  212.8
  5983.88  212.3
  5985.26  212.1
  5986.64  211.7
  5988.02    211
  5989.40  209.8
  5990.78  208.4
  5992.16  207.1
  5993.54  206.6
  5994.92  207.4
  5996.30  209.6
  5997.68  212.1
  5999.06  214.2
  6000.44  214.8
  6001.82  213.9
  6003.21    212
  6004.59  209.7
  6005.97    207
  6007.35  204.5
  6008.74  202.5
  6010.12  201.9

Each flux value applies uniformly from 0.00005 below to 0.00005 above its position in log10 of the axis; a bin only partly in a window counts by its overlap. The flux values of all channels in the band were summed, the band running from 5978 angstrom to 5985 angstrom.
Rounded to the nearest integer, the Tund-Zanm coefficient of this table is 1069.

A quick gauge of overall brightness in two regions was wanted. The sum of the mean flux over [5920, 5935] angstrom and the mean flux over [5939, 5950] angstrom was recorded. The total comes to 425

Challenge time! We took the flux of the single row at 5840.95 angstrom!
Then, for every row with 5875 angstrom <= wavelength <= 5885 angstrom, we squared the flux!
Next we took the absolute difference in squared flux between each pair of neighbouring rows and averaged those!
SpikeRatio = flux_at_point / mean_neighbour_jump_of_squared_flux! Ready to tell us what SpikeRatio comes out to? 0.15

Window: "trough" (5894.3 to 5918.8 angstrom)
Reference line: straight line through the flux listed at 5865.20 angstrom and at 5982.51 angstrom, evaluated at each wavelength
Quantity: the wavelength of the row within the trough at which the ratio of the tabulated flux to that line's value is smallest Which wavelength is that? 5894.99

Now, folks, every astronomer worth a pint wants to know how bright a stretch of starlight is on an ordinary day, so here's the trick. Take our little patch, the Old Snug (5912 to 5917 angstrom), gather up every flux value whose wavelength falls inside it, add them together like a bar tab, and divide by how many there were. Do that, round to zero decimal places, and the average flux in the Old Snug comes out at 207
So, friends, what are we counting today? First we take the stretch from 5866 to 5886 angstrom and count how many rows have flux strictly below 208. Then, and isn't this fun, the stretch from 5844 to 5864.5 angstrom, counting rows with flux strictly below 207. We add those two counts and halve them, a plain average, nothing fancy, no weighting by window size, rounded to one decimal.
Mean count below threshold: 2.5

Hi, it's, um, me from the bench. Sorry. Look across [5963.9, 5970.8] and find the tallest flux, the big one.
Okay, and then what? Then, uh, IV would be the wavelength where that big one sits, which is 5970.12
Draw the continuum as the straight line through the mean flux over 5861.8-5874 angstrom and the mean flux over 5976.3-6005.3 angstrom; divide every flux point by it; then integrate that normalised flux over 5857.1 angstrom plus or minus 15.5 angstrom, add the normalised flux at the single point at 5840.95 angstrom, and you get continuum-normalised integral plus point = 32.2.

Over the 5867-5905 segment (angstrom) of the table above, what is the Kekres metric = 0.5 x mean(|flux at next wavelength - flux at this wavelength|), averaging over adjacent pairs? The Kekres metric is 2.0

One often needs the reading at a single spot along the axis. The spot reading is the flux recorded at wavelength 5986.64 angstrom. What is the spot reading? 211.7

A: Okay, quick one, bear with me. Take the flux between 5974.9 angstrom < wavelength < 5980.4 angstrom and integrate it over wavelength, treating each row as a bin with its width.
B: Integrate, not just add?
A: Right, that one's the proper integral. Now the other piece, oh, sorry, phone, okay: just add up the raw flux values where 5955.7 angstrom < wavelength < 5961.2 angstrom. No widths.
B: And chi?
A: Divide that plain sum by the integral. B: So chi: 0.692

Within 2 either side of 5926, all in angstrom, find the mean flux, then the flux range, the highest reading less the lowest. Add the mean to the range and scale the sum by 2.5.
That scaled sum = 531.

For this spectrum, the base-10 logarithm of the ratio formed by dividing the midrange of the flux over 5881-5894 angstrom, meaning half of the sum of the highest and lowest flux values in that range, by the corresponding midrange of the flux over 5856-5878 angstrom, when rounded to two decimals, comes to -0.07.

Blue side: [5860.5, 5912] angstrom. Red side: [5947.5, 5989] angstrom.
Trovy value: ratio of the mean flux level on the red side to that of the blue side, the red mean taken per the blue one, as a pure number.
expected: 1.08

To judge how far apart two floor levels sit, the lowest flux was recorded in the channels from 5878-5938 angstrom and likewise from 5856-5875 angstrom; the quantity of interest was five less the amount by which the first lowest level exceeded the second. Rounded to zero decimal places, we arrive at 58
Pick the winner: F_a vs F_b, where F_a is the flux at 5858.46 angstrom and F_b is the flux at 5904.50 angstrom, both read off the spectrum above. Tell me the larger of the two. 212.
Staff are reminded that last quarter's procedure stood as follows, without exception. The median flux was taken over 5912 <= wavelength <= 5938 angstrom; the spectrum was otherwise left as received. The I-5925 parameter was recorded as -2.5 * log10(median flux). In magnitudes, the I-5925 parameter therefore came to -5.79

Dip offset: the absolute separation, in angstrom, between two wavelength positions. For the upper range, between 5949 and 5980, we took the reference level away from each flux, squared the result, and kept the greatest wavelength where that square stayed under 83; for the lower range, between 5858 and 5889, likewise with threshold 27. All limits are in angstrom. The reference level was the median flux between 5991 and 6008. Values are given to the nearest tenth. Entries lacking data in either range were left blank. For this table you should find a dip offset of 99.7 angstrom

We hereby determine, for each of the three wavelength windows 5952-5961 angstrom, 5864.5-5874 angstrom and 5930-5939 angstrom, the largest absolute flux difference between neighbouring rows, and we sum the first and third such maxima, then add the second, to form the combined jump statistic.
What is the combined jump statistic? 5.7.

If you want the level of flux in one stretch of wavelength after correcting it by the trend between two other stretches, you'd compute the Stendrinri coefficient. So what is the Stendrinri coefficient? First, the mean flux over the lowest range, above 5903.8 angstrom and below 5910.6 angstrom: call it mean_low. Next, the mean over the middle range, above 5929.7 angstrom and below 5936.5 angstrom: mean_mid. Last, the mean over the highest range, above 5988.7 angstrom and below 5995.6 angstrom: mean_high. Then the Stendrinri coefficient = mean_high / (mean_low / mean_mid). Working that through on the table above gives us 199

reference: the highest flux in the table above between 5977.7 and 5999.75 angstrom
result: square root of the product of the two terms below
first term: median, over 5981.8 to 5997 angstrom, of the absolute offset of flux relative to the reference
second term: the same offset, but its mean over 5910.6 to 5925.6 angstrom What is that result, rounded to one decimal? 6.7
